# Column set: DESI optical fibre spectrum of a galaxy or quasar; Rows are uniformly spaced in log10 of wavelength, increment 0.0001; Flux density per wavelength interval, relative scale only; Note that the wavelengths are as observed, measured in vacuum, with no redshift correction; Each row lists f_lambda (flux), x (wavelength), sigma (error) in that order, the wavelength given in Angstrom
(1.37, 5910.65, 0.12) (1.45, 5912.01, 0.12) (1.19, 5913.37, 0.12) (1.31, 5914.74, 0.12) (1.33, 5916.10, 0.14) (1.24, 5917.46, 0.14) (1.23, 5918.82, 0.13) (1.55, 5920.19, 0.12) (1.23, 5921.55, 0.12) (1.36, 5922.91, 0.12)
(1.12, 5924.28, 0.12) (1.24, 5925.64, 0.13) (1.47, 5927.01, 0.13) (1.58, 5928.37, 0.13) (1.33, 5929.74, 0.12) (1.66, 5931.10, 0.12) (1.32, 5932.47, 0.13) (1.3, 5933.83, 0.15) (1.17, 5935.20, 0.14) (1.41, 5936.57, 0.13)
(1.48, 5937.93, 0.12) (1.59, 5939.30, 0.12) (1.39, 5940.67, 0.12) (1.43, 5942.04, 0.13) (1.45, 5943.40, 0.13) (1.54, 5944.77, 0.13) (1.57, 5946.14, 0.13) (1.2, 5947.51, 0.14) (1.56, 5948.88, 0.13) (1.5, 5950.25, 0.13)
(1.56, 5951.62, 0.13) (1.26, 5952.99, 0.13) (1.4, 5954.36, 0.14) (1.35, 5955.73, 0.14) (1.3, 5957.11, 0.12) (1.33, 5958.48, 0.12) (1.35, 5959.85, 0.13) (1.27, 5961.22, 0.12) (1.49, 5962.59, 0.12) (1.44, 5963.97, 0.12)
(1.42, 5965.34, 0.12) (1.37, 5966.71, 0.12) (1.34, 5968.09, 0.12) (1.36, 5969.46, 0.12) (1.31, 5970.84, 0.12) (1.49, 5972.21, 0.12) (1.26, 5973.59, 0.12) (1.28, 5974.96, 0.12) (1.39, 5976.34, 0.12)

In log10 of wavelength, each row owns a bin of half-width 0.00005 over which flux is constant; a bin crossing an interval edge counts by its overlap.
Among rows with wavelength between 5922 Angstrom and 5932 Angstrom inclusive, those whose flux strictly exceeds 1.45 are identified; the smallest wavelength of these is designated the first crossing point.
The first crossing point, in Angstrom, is 5927.01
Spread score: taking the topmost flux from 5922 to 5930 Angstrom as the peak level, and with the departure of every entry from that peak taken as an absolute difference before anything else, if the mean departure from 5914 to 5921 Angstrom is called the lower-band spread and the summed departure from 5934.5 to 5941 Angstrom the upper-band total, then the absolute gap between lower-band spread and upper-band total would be 0.63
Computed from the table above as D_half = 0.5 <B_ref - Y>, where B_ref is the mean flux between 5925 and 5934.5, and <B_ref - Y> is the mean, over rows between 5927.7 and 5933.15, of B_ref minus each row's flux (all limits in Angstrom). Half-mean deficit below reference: -0.03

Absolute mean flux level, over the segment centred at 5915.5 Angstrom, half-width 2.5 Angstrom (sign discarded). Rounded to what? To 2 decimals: 1.27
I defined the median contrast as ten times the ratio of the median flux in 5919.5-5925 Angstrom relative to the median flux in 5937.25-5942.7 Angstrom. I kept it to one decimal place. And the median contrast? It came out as 8.9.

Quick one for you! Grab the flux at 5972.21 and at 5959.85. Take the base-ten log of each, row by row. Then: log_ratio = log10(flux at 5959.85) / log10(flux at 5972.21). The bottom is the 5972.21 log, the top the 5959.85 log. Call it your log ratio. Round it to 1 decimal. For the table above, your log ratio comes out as 0.8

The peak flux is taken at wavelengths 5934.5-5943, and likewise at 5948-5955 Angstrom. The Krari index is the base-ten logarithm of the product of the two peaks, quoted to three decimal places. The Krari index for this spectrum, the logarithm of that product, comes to 0.395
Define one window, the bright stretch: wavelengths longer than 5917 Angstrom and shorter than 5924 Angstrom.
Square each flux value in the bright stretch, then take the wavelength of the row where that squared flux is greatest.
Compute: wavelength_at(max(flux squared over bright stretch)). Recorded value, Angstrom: 5920.19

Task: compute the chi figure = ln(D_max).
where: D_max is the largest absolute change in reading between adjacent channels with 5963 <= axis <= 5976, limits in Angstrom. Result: -1.47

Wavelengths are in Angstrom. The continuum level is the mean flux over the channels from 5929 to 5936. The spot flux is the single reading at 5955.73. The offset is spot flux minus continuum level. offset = -0.01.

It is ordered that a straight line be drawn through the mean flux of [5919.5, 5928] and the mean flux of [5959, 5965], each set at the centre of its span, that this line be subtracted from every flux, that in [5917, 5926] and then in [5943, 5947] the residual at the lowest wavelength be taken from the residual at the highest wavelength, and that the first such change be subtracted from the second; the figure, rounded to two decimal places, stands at 0.13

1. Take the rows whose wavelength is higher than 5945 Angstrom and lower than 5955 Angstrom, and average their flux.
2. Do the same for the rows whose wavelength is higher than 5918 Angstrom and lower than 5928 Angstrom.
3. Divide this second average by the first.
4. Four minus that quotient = 3.08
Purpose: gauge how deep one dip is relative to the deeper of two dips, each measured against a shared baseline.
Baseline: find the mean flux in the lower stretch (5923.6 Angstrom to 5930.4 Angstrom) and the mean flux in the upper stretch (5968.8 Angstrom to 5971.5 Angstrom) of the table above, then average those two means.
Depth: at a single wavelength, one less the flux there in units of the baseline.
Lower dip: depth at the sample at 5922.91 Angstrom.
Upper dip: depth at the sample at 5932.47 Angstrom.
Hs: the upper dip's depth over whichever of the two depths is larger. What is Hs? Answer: 1.0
